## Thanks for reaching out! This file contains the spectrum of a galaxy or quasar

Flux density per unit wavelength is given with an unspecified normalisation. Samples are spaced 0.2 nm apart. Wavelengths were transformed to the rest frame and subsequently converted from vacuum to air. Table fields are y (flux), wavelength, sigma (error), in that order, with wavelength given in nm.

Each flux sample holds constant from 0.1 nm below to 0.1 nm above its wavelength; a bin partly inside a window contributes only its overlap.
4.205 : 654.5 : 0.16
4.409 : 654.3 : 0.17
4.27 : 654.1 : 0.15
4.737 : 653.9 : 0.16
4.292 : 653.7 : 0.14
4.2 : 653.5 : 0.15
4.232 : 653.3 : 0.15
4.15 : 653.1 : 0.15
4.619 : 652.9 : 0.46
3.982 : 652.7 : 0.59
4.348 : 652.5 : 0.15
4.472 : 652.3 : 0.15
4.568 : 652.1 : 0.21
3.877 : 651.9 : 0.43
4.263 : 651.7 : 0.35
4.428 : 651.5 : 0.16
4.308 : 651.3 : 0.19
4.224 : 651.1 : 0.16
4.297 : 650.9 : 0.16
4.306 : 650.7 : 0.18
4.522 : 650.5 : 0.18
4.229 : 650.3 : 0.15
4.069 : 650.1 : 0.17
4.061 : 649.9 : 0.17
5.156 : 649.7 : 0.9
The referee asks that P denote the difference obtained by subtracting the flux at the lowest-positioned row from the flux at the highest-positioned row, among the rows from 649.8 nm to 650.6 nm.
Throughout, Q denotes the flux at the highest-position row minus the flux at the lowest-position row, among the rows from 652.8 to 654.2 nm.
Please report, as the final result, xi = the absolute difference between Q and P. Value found 0.81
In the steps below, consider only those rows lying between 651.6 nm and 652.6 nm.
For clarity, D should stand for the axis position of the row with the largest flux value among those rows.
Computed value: 652.1 nm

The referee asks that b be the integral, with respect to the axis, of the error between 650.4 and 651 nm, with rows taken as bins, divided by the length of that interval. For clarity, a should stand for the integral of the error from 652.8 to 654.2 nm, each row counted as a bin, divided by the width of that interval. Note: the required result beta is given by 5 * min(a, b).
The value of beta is 0.87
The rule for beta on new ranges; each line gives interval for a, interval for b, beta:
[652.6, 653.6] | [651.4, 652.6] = 1.21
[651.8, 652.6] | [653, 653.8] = 0.74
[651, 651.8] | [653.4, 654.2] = 0.75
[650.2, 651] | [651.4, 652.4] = 0.84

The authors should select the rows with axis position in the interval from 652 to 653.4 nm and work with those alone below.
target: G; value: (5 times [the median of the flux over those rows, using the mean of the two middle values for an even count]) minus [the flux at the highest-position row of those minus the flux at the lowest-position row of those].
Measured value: 22.1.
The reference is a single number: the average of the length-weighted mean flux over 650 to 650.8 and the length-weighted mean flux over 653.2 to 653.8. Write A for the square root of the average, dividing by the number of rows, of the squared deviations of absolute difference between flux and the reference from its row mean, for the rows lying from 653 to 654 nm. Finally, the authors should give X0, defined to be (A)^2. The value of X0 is 0.029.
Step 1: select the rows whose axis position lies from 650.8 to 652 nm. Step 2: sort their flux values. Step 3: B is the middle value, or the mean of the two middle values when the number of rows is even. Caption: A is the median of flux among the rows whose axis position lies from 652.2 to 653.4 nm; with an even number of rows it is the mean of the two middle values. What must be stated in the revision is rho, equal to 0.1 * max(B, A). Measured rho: 0.429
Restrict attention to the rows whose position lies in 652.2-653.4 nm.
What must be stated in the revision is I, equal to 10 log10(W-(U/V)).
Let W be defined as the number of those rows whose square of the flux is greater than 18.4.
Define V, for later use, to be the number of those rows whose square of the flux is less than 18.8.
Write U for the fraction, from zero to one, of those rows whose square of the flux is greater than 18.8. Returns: 4.5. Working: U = 0.5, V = 3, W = 3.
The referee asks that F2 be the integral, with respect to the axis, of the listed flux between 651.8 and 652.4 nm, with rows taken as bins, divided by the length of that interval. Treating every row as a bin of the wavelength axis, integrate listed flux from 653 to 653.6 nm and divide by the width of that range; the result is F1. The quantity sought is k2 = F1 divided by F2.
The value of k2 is 0.97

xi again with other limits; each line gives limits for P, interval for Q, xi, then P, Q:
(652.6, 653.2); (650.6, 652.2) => 0.09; 0.2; 0.26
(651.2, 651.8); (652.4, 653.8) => 0.01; 0.0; -0.06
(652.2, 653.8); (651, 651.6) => 0.38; -0.2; 0.20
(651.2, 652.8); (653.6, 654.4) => 0.44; -0.3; 0.12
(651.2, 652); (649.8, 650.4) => 0.60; -0.4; 0.17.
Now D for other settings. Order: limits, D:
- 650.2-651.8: 650.5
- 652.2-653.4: 652.9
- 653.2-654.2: 653.9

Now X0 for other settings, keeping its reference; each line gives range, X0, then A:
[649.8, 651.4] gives 0.008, 0.09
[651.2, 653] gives 0.017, 0.13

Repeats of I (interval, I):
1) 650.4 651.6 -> 6.9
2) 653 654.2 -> 2.9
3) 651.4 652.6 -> 5.6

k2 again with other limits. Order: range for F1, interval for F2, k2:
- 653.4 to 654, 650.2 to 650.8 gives 1.01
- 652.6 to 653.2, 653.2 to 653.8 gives 1.00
